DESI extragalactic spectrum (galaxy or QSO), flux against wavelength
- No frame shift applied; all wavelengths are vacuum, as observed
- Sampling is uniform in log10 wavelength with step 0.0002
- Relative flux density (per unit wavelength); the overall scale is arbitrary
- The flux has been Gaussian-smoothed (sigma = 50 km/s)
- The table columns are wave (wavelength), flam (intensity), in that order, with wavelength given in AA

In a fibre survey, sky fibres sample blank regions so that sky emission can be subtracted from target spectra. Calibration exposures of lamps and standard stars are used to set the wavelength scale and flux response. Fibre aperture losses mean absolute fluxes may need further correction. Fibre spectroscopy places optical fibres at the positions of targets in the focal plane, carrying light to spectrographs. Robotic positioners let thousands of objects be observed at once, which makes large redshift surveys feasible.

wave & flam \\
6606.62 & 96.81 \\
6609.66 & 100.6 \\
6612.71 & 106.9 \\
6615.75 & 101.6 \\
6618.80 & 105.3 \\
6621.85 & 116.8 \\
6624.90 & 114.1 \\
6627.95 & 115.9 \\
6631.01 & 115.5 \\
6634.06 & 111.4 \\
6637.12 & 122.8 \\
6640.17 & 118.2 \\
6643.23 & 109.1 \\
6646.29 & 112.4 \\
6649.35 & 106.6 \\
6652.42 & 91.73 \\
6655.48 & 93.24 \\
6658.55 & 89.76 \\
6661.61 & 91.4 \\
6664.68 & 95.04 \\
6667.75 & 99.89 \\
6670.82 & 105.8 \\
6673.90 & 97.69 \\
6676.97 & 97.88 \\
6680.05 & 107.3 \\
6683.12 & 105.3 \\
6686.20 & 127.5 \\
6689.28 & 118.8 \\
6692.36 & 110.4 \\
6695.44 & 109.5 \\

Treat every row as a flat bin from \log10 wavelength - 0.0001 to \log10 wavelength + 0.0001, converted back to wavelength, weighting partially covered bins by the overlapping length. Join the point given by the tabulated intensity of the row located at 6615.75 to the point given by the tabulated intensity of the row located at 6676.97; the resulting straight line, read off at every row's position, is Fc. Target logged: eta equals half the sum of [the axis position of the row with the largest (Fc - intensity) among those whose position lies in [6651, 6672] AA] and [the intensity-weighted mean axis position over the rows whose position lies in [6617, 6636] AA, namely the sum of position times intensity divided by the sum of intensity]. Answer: 6642.5 AA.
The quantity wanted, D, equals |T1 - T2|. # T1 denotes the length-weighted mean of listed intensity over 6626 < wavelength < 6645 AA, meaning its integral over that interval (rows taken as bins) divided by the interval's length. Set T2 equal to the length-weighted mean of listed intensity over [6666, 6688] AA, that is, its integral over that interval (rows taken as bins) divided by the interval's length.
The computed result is 9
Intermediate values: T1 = 115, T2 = 106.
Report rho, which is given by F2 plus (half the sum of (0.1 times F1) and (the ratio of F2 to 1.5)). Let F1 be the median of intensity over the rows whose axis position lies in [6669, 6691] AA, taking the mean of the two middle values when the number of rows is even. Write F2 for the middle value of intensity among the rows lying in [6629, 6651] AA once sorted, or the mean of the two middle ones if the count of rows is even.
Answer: 155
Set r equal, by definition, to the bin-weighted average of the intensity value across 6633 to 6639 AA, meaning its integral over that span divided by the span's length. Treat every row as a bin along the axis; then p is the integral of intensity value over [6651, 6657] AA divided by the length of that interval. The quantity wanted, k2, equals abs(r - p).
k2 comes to 25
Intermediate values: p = 93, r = 118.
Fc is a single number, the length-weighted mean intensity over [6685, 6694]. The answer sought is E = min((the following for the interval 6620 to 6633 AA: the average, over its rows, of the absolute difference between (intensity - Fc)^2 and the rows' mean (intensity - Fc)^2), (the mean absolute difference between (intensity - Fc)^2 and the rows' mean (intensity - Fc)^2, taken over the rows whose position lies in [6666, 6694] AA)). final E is 5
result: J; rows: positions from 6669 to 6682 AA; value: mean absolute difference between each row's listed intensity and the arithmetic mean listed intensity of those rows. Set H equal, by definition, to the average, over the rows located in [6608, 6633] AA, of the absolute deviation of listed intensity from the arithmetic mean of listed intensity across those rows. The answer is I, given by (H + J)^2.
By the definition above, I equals 108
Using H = 6.0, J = 4.4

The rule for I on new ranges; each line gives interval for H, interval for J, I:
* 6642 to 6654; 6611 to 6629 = 147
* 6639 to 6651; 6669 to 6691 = 145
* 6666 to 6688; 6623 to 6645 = 96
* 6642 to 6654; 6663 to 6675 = 97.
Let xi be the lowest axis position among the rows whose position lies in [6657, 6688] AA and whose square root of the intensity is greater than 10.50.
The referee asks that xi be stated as 6686.20 AA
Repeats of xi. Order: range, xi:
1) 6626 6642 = 6627.95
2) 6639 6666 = 6640.17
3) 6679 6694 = 6686.20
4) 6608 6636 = 6621.85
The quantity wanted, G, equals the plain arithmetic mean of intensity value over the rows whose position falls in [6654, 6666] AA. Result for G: 92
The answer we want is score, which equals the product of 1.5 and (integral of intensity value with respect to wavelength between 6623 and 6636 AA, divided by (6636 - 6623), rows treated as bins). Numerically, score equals 172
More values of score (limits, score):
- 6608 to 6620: 155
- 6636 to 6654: 165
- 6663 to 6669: 146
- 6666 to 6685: 154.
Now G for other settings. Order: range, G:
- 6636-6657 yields 108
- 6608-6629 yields 109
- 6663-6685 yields 101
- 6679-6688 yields 113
